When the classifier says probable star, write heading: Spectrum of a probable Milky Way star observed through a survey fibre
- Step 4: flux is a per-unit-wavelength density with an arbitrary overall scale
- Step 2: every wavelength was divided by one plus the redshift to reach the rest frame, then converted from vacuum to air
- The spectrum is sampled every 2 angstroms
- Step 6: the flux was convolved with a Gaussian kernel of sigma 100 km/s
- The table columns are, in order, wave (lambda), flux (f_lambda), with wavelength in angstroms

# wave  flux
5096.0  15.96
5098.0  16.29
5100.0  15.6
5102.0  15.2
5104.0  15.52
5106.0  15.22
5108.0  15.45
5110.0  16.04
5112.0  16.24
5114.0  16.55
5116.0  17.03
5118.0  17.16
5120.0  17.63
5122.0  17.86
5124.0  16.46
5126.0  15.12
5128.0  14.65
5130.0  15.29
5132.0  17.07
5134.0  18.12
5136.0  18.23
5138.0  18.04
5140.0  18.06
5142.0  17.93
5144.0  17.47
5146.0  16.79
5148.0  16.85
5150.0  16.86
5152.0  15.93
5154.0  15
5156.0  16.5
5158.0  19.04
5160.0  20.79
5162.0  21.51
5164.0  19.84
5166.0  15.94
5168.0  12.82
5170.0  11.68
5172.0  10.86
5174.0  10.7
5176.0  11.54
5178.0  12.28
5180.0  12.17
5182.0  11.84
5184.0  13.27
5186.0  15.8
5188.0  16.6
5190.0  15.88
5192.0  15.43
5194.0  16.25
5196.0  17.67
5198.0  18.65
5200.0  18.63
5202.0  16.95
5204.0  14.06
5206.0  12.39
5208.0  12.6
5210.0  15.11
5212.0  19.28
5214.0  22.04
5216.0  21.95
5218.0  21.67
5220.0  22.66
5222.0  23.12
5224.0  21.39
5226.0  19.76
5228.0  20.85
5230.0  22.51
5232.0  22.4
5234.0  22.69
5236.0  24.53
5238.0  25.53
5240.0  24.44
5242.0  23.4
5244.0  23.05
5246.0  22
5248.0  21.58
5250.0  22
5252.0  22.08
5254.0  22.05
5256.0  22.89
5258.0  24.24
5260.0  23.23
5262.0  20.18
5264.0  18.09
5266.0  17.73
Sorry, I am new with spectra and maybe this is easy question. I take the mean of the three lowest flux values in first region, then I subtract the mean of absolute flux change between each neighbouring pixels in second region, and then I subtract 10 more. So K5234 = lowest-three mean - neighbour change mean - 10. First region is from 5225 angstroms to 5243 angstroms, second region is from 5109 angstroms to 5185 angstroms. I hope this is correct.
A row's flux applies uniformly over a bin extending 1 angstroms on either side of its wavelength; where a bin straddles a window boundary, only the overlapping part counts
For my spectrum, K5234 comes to 10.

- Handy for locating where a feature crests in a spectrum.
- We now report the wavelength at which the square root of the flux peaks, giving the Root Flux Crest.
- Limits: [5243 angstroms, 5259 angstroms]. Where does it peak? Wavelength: 5258.0 angstroms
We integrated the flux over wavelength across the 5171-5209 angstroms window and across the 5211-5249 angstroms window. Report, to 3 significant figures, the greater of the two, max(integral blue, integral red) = 850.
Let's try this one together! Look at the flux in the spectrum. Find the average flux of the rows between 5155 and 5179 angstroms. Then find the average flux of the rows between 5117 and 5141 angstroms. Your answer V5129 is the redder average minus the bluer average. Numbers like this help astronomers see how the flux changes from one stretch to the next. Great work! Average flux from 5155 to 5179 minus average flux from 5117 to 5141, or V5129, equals -1.7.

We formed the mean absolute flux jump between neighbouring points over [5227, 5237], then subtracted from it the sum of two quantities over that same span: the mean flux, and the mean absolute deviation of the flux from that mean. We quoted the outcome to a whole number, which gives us -22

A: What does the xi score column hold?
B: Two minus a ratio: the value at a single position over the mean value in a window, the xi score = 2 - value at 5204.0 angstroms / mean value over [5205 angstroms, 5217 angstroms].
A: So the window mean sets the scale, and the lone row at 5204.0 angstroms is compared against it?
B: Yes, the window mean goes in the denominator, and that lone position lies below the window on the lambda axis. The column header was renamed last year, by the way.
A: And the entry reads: 1.18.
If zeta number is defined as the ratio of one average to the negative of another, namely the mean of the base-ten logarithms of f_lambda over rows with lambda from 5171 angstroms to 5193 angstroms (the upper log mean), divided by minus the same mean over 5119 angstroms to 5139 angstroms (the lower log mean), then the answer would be -0.91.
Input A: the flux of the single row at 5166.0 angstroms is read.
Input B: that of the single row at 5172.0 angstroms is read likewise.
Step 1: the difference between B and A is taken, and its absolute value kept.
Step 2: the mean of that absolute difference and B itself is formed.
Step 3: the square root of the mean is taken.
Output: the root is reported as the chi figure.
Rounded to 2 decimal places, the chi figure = 2.82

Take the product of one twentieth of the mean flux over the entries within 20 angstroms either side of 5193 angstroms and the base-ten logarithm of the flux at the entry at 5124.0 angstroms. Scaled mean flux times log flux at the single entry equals 0.90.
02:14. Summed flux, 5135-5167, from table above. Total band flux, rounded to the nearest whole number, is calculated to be 285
